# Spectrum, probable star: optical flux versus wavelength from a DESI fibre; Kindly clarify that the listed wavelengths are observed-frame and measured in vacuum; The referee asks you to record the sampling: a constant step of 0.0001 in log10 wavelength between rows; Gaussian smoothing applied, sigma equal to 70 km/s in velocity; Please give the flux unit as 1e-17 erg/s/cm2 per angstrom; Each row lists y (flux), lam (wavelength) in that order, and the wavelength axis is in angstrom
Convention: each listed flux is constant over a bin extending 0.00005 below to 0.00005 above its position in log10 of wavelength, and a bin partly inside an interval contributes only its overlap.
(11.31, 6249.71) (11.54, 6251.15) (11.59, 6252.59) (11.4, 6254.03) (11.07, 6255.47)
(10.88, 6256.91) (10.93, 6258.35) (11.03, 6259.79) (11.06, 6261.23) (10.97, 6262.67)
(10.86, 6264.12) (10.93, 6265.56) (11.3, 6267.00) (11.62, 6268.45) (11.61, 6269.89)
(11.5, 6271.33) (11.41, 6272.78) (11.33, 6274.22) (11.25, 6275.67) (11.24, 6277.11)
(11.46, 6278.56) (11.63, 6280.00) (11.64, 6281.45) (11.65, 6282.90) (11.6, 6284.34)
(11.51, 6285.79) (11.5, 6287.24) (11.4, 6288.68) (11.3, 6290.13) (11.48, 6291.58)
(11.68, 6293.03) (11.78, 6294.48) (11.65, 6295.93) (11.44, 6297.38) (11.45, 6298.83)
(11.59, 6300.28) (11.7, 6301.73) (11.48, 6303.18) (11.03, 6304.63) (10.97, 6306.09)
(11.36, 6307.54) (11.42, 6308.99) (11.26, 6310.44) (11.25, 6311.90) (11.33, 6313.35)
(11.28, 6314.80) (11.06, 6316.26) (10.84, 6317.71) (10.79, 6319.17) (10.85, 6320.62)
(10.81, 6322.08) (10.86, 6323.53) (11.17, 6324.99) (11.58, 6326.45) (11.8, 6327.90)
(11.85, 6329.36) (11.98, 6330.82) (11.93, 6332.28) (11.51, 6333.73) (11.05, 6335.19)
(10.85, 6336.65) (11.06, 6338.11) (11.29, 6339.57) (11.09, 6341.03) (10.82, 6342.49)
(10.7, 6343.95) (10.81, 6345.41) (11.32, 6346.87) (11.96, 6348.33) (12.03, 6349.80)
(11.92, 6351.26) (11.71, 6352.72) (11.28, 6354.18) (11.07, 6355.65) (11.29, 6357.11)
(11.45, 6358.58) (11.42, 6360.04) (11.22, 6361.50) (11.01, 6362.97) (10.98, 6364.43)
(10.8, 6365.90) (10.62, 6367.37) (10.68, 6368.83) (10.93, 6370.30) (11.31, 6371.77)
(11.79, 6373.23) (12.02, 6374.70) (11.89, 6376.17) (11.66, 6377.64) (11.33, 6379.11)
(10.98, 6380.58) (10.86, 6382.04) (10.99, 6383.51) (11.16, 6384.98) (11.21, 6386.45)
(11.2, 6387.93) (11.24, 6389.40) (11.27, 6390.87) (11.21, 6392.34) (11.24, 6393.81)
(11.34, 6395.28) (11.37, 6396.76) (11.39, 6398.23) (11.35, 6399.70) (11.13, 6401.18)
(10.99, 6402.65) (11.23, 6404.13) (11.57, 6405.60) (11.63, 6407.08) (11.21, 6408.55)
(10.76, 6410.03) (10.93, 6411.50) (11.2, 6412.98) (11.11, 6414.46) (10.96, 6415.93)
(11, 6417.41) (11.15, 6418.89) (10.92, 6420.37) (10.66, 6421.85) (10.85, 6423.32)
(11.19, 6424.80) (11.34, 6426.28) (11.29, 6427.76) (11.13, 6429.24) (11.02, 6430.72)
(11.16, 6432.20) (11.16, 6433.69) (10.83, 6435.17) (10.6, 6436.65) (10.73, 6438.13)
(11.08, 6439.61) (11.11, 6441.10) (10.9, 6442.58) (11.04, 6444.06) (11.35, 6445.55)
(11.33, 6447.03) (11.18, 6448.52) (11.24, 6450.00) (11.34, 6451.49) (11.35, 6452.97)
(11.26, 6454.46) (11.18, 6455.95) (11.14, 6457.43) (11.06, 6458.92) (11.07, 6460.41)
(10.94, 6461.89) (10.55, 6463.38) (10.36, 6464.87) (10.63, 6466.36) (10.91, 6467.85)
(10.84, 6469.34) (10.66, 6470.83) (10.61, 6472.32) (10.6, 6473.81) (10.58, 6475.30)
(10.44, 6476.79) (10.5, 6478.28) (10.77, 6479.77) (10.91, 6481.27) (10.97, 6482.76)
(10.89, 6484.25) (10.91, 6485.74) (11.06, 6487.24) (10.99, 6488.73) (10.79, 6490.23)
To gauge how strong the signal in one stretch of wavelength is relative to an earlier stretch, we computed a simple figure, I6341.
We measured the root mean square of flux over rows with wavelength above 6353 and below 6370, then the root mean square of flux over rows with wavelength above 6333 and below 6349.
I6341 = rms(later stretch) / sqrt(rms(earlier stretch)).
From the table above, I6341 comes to 3.32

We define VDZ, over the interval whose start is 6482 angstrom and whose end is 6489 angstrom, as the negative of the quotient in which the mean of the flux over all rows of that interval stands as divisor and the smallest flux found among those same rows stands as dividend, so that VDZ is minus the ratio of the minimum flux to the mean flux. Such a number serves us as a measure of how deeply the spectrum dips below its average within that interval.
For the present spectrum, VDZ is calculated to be -0.993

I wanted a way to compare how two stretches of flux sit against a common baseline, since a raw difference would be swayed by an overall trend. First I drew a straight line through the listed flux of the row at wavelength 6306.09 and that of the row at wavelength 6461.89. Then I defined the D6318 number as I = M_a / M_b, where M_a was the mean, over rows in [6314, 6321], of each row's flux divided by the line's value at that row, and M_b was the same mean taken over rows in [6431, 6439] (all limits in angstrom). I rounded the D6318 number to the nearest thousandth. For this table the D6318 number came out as 1.004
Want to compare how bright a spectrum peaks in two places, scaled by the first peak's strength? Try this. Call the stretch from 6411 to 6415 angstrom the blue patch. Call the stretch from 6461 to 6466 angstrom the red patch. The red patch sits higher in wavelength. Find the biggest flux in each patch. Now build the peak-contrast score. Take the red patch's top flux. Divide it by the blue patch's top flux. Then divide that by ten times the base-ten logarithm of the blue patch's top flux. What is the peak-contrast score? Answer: 0.0931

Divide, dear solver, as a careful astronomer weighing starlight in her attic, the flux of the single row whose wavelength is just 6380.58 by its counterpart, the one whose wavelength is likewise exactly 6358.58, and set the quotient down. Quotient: 0.959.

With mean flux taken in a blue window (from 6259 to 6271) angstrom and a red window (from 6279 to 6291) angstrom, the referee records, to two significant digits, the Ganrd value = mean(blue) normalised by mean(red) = 0.97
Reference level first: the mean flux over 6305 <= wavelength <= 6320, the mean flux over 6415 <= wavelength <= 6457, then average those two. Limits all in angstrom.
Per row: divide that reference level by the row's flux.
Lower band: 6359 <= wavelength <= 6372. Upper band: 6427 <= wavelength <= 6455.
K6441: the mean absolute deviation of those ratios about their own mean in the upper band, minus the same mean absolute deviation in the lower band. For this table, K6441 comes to -0.005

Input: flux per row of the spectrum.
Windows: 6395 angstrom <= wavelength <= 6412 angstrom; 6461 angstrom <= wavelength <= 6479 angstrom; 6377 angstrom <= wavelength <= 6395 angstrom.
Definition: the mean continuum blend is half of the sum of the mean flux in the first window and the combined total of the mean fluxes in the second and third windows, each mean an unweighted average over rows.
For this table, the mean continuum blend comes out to 16.5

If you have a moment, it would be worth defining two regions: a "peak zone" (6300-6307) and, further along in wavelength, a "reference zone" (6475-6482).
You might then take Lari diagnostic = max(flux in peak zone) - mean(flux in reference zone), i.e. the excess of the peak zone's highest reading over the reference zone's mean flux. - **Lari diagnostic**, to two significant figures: 1.1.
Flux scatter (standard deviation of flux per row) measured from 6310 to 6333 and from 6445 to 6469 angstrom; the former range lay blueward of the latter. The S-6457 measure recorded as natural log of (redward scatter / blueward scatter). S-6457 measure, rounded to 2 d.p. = -0.32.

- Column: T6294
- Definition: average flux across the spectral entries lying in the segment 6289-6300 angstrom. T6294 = 11.5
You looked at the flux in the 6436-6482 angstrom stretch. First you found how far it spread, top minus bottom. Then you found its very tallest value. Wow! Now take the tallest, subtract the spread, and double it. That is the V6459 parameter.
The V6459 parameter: 20.7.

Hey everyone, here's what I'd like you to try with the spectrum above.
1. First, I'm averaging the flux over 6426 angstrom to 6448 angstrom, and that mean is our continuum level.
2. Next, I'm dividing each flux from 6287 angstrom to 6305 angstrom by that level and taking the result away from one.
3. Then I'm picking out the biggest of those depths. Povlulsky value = 0.00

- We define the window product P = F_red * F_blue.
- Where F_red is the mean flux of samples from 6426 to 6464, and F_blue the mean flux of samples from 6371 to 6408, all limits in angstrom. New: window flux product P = 126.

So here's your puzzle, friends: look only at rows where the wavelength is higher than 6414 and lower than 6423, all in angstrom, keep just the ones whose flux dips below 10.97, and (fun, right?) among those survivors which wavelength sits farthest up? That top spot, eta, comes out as 6421.85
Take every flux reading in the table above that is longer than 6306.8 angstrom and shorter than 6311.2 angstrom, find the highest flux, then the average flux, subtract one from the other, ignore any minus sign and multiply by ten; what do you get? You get 0.73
